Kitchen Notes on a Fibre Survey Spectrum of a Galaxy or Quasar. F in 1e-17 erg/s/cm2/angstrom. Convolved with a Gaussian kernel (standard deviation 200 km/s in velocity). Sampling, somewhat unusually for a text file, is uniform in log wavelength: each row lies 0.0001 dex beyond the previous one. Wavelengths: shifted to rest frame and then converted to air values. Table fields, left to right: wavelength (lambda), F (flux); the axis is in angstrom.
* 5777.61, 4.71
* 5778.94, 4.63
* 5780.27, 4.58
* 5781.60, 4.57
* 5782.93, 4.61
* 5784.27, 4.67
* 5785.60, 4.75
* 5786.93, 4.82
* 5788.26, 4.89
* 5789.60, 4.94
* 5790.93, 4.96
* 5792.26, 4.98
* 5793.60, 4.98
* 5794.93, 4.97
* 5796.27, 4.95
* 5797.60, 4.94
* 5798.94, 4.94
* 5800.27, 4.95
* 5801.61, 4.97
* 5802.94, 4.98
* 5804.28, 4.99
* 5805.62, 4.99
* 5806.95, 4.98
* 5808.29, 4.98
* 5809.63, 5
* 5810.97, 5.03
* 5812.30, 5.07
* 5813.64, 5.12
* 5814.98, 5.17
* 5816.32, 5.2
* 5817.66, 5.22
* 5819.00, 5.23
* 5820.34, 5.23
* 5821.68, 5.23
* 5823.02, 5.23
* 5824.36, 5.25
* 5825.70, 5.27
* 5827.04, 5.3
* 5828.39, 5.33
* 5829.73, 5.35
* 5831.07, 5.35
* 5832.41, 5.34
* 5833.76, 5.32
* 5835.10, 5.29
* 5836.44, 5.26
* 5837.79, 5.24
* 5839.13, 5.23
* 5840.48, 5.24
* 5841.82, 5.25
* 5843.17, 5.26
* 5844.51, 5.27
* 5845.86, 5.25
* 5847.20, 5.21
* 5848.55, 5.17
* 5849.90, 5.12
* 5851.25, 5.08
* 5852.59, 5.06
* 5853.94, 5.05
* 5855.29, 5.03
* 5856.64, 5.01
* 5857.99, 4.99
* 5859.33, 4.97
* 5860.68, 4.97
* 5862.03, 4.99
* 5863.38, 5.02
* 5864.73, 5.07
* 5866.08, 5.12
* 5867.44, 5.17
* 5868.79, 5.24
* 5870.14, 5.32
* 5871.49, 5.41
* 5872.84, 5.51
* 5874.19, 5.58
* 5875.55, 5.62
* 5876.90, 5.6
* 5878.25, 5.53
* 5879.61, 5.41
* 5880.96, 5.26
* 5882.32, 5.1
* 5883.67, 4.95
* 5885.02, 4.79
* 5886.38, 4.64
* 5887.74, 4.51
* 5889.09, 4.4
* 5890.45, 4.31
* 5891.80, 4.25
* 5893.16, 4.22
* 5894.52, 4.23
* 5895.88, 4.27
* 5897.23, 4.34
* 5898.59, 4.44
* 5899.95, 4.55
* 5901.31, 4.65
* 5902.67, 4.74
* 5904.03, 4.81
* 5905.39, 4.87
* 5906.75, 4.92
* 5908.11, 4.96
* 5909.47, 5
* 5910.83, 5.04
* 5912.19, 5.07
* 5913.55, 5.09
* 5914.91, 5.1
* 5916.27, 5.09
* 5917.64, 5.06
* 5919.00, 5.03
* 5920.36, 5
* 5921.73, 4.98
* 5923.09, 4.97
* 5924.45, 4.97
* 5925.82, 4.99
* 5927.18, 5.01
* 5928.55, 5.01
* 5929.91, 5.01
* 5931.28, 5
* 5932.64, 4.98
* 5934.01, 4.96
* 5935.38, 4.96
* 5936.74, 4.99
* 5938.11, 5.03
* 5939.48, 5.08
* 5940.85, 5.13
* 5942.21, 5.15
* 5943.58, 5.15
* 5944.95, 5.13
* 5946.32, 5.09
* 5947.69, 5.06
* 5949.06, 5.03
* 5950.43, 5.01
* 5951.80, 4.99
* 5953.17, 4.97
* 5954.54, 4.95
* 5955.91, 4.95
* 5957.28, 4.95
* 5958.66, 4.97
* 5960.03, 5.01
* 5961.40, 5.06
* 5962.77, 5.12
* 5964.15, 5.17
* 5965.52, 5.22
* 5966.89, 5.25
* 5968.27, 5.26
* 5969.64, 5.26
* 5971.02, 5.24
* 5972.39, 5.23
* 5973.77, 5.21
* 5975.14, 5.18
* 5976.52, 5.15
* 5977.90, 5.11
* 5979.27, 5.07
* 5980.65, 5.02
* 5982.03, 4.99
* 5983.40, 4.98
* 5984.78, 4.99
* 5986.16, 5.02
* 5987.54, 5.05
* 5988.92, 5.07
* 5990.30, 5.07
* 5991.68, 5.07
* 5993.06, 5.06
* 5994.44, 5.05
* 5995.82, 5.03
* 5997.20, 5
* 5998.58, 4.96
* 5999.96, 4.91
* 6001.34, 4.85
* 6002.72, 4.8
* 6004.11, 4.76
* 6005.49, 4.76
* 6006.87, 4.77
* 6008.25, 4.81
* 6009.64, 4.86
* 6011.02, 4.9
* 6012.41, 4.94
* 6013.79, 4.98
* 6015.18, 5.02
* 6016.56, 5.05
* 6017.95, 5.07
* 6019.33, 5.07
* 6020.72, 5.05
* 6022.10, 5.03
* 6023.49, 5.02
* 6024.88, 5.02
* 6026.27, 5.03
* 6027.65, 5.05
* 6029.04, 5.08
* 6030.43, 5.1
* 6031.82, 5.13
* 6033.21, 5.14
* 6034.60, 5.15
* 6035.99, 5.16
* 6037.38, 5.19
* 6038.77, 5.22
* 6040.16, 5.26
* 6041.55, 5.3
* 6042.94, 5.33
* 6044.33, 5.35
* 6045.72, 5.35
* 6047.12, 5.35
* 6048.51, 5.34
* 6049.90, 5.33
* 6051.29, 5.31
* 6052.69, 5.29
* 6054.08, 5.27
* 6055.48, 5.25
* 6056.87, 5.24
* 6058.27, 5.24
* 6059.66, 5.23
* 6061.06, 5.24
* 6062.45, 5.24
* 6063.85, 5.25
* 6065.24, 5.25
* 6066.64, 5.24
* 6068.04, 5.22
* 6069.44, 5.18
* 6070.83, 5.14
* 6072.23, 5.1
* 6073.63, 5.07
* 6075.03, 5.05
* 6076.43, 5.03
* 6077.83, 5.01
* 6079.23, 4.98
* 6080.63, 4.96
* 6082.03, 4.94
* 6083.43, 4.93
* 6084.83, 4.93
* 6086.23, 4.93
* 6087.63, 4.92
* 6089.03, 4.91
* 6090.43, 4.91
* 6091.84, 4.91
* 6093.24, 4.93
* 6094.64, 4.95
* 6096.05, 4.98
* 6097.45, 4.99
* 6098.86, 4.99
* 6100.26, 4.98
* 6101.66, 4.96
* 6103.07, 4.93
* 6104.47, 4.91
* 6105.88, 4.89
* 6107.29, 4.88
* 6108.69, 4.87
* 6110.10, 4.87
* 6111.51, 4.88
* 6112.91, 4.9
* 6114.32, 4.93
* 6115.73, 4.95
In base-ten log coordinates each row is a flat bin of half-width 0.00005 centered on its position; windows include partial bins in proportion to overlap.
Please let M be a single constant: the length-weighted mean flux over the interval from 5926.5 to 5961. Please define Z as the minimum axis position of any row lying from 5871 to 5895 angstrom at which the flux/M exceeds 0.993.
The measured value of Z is 5871.49 angstrom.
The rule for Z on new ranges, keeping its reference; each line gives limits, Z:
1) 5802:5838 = 5804.28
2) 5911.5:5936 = 5912.19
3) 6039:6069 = 6040.16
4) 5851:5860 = 5851.25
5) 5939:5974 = 5939.48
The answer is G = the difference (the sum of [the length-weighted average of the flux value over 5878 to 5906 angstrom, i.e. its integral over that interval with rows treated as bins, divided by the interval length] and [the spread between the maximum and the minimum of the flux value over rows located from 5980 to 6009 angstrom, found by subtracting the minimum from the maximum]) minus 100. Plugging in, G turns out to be -95.0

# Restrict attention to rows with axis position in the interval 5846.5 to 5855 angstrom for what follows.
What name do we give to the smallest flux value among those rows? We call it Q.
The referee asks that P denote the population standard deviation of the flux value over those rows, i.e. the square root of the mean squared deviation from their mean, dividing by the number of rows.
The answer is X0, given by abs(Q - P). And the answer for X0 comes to 4.99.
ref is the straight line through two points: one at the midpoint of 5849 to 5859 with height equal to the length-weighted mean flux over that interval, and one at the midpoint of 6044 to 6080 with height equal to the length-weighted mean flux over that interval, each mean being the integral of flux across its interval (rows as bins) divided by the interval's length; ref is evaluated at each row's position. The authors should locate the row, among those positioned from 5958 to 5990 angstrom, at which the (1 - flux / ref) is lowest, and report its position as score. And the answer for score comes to 5968.27 angstrom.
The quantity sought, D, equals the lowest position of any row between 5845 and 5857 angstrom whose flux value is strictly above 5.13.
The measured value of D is 5845.86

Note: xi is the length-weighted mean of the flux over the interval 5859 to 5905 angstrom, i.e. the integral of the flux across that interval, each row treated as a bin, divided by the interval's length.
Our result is 4.91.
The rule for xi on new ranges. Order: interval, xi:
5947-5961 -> 4.99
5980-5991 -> 5.02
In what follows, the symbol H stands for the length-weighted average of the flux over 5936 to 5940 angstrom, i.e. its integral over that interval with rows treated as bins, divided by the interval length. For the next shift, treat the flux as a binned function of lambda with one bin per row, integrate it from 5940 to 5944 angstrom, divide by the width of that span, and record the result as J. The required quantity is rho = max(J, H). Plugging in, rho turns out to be 5.15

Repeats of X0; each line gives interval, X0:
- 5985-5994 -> 5.00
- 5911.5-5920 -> 5.01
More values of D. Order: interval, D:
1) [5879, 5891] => 5879.61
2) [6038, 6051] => 6038.77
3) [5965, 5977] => 5965.52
